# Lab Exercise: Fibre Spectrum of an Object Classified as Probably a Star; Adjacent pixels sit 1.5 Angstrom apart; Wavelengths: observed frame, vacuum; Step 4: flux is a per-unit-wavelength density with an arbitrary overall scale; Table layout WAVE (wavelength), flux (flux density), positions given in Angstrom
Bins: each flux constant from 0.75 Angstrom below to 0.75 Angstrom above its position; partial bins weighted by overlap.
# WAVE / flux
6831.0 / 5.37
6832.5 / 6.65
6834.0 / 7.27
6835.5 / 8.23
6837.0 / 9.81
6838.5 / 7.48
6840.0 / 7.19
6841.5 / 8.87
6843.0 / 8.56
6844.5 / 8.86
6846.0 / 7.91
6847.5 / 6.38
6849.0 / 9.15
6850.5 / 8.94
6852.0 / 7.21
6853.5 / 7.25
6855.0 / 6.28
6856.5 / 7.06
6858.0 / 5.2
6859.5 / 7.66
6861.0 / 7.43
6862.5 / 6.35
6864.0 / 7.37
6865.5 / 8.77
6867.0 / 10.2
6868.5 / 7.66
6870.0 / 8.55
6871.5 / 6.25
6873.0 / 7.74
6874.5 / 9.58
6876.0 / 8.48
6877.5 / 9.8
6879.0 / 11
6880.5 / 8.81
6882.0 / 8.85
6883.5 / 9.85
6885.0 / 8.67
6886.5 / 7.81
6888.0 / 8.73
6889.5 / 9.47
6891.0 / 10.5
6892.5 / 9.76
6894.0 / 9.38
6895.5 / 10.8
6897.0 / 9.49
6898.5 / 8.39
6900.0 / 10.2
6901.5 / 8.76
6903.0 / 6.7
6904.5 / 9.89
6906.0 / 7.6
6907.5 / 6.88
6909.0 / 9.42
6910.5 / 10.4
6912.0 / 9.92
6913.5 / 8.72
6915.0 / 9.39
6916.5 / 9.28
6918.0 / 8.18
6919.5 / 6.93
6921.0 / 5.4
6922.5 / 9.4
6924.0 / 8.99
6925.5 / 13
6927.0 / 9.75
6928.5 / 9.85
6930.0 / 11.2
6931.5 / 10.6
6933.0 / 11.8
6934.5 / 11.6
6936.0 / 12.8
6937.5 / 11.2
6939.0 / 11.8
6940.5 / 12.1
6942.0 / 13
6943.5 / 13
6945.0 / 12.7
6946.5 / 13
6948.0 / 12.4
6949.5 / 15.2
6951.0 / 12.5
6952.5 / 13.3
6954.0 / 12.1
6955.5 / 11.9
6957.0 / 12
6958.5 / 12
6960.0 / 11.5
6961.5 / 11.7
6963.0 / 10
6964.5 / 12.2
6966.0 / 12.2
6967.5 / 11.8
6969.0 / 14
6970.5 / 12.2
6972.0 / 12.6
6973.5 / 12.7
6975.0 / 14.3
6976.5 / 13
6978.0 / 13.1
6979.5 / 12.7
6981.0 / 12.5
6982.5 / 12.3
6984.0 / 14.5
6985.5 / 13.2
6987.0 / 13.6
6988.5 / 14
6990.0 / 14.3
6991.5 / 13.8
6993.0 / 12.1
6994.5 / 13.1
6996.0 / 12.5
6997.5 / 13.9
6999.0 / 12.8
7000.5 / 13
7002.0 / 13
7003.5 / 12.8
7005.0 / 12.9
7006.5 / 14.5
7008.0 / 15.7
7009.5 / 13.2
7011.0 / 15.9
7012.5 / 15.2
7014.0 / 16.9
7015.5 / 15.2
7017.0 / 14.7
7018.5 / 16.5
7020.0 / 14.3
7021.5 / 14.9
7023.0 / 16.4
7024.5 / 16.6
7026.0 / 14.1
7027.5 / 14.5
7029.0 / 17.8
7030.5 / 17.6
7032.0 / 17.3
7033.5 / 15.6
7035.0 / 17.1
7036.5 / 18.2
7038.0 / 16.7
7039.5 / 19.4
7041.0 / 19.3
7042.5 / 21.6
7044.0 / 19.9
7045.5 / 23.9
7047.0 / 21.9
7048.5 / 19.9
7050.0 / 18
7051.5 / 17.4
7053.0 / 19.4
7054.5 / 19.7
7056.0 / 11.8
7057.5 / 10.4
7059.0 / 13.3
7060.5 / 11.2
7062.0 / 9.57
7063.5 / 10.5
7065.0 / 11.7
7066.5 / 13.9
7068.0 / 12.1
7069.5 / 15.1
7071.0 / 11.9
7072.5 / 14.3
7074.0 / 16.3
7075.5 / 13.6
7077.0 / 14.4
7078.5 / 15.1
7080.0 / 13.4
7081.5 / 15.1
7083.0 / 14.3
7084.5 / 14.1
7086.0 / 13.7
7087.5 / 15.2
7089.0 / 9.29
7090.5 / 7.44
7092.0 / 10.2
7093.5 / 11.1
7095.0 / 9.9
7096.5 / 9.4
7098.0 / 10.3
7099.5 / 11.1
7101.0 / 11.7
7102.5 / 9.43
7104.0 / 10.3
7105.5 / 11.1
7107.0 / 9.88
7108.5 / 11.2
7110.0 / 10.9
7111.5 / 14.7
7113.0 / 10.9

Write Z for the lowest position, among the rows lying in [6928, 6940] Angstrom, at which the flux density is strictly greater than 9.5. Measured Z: 6928.5 Angstrom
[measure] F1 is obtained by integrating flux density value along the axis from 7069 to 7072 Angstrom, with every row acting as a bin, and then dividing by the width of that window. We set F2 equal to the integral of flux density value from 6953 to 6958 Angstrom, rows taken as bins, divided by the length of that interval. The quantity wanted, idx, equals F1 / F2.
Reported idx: 1.1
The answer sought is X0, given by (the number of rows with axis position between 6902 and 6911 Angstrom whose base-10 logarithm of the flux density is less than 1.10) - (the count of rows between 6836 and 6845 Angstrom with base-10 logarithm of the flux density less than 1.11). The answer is 0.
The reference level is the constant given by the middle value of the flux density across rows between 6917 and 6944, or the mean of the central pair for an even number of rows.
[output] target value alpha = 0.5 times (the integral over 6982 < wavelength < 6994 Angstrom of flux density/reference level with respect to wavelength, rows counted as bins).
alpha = 7.2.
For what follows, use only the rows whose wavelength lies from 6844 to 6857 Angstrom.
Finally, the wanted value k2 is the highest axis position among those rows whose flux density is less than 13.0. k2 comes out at 6856.5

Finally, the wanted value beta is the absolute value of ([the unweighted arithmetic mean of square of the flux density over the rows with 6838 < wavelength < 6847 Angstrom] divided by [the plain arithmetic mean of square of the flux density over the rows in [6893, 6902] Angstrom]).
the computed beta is 0.7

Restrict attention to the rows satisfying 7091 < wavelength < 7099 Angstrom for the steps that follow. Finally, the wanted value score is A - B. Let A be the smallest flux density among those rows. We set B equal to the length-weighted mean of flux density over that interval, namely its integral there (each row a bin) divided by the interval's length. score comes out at -0.72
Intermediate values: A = 9.4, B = 10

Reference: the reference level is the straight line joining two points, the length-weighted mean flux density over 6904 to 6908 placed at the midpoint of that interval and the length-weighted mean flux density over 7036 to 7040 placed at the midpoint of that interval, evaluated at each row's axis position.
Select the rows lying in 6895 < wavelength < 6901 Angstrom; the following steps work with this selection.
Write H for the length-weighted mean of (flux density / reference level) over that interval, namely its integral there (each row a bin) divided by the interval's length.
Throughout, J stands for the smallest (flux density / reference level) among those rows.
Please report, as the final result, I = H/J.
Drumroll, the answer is 1.16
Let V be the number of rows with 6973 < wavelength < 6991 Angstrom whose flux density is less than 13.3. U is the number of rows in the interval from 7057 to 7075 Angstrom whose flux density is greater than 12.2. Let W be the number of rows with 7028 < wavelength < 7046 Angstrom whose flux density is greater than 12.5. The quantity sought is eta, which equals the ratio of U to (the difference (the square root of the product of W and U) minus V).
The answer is 6.7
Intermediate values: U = 5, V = 7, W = 12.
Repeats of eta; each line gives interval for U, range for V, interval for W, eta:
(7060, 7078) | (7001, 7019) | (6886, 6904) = -1.5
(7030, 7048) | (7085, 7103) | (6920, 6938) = -2.4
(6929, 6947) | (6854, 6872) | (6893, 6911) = -0.4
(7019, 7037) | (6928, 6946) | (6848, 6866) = -1.0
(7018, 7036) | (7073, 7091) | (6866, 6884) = -6.0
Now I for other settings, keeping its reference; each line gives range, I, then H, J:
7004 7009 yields 1.09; 0.91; 0.83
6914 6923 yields 1.53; 0.90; 0.59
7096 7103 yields 1.12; 0.46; 0.41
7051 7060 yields 1.47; 0.79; 0.53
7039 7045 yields 1.04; 1.10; 1.06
